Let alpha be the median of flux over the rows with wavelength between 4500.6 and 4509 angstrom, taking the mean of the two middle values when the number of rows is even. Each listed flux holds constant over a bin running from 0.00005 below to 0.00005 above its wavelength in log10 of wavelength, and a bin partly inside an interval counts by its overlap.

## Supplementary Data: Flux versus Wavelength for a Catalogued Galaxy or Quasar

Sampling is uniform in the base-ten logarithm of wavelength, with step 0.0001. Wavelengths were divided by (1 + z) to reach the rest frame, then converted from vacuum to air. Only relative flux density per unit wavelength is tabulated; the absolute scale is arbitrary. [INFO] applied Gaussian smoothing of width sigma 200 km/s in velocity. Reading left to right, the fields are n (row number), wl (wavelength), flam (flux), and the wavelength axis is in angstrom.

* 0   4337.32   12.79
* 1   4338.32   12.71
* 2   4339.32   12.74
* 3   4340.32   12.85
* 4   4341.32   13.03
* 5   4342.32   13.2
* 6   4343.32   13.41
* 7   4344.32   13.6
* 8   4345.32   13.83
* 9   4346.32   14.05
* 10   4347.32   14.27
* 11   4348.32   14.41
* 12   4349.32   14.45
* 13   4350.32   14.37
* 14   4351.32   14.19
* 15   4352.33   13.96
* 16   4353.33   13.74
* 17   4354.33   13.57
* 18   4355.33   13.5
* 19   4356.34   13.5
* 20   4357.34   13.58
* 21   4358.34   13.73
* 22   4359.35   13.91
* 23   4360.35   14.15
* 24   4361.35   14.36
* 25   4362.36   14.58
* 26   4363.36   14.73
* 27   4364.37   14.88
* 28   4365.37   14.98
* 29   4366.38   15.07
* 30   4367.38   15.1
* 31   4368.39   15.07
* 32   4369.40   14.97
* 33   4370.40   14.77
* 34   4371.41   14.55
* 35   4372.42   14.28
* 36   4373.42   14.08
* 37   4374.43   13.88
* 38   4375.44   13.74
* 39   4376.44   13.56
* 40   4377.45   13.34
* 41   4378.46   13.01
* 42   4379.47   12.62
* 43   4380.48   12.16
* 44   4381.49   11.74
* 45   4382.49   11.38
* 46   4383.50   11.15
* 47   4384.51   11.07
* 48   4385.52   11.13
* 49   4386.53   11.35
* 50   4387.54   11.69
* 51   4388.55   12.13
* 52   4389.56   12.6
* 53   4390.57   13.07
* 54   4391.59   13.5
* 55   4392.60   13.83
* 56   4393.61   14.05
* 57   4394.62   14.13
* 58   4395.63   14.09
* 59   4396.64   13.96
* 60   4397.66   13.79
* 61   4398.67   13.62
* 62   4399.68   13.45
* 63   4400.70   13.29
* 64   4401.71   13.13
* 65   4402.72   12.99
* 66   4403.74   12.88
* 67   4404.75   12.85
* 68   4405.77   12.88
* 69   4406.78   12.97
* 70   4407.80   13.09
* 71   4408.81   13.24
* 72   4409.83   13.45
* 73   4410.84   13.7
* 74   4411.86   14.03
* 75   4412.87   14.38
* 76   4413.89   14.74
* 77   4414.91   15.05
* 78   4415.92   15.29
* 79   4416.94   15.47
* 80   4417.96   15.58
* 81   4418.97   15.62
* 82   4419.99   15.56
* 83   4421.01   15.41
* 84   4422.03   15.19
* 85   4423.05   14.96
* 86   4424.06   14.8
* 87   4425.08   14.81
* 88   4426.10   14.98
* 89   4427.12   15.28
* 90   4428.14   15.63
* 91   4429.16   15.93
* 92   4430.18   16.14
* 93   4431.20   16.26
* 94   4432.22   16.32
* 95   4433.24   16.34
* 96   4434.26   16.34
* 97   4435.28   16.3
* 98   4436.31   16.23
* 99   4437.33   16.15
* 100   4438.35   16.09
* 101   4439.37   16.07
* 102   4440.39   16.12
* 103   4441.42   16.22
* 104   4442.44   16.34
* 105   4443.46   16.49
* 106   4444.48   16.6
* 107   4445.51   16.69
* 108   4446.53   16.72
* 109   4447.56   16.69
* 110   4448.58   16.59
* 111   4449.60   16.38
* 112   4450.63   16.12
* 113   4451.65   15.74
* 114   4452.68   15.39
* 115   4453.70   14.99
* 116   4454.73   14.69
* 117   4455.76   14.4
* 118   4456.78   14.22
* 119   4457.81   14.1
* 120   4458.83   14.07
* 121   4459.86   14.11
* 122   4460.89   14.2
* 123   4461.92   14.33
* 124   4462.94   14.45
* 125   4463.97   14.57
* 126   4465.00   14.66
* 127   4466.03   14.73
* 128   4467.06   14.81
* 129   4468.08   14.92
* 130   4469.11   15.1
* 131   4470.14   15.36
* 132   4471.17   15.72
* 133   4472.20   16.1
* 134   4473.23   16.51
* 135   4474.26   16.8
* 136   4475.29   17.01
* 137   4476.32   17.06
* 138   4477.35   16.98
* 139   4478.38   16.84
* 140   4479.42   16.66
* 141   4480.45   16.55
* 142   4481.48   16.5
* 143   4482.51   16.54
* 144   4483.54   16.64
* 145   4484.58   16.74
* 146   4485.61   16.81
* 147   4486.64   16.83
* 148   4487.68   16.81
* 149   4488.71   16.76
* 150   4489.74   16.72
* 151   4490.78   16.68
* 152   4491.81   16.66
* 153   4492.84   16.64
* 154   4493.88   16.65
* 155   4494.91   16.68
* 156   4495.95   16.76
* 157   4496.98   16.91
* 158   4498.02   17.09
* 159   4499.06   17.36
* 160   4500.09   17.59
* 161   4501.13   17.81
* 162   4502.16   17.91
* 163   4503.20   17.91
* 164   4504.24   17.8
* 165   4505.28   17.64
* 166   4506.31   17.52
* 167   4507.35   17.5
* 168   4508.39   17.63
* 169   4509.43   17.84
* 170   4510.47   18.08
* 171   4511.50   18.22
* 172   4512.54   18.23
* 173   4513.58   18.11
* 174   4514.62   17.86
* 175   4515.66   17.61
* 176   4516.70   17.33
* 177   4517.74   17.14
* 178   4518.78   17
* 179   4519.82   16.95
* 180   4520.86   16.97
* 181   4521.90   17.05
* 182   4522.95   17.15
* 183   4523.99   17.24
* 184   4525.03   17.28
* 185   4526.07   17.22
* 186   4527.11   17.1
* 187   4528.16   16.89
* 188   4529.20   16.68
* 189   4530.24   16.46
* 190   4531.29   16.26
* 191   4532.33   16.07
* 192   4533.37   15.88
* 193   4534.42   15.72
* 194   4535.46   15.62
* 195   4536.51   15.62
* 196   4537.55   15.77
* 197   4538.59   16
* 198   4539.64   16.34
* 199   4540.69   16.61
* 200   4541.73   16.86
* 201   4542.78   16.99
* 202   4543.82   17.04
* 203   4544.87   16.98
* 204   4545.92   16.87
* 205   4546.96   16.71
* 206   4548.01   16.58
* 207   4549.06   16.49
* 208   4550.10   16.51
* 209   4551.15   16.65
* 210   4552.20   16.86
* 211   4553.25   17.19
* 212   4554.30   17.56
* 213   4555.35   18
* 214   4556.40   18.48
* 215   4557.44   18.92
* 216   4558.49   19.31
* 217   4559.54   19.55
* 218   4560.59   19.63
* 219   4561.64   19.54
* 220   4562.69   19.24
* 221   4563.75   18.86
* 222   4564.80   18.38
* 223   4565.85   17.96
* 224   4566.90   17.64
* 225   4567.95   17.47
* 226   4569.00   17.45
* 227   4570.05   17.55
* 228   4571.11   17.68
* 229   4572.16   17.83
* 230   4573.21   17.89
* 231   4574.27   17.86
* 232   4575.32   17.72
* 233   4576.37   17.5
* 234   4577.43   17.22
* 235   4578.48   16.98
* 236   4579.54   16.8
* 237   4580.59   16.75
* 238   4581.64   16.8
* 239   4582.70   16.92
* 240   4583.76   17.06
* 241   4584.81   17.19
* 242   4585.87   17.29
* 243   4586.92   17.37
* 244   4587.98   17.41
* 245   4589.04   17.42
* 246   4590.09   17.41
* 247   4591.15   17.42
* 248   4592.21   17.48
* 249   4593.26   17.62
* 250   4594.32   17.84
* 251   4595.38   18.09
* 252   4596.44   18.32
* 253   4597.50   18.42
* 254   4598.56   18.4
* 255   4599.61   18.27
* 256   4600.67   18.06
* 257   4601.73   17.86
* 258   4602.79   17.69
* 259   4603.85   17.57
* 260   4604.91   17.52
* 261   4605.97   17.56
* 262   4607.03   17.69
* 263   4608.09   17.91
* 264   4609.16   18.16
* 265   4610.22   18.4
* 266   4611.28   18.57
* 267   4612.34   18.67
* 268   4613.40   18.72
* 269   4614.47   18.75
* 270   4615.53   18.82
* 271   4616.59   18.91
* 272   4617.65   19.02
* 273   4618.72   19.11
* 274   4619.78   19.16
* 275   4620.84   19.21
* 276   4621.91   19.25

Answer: 18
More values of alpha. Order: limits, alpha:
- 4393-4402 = 14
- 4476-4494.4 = 17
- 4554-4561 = 19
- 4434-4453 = 16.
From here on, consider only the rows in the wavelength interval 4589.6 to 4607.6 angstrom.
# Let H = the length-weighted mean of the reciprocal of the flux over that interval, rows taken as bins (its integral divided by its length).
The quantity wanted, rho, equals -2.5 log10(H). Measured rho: 3.13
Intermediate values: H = 0.0561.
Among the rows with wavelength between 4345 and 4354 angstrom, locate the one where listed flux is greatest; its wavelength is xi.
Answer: 4349.32 angstrom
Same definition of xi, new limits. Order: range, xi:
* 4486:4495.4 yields 4486.64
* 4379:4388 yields 4379.47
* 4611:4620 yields 4619.78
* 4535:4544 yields 4543.82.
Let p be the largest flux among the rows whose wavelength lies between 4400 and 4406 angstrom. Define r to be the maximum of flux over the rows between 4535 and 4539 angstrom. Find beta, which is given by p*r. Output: 213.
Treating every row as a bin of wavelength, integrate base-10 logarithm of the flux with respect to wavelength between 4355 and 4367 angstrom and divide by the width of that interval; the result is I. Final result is 1.15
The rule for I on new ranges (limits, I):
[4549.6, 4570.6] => 1.26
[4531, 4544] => 1.21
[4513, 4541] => 1.22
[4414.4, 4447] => 1.20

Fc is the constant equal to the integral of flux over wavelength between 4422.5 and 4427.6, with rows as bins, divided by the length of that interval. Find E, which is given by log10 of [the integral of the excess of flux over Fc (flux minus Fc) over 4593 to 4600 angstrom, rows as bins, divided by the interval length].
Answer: 0.5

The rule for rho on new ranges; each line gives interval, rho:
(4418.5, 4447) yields 3.00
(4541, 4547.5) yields 3.07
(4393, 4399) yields 2.86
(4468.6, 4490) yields 3.04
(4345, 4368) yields 2.88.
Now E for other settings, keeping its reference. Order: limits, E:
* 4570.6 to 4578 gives 0.4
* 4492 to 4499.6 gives 0.3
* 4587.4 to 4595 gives 0.4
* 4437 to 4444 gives 0.1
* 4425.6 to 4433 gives -0.1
